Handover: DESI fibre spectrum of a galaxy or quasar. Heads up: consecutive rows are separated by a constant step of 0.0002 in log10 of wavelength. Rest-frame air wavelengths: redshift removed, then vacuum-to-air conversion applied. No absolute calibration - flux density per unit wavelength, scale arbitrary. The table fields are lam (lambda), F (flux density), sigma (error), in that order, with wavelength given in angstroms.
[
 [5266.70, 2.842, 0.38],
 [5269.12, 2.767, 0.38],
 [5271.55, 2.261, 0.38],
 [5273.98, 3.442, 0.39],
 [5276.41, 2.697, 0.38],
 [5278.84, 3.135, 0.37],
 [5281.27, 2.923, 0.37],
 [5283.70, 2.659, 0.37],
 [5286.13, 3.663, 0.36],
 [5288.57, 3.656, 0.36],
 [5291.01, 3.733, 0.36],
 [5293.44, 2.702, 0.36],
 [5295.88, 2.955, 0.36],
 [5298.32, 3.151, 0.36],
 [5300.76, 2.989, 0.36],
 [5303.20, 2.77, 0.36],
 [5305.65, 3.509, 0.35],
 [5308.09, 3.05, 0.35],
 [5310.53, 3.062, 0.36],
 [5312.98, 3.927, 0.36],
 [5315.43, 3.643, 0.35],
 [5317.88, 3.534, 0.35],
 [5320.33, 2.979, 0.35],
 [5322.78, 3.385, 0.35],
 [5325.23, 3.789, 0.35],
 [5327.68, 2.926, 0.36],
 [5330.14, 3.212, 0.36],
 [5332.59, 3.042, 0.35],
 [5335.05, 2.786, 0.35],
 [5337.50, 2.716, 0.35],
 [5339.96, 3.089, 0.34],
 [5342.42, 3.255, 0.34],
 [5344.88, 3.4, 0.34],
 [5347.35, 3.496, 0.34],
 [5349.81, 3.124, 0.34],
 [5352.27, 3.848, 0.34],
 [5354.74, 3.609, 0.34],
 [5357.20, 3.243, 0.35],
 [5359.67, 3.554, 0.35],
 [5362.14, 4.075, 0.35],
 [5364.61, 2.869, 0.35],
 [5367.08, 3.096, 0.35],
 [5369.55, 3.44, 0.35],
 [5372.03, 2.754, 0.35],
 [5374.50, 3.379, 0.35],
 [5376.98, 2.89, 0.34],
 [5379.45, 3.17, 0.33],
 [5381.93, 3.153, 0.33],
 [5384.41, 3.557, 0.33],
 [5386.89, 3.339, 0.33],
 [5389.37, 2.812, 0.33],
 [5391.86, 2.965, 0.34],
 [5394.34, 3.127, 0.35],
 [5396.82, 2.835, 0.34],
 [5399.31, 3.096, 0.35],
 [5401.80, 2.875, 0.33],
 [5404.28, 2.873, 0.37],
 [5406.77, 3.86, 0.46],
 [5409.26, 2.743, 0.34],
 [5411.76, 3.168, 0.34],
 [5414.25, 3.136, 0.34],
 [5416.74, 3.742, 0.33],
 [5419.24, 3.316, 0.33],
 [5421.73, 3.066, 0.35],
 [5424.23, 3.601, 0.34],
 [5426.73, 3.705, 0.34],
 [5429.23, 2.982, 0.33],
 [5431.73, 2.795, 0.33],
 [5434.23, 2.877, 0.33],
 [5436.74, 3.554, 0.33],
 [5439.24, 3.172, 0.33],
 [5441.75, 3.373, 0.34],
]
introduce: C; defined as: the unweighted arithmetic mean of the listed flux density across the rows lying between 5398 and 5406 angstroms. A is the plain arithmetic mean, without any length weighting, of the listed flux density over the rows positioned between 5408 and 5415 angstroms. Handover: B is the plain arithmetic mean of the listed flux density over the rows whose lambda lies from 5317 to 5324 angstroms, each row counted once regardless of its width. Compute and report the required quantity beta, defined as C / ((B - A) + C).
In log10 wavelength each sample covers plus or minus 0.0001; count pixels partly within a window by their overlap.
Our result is 0.91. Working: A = 3.02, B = 3.30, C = 2.95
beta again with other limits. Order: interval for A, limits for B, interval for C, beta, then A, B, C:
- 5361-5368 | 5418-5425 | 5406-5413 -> 1.01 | 3.35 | 3.33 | 3.26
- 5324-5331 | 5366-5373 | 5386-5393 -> 1.08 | 3.31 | 3.10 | 3.04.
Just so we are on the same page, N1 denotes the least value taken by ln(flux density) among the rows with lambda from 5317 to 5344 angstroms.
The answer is 1.00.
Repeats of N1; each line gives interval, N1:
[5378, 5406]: 1.03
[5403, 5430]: 1.01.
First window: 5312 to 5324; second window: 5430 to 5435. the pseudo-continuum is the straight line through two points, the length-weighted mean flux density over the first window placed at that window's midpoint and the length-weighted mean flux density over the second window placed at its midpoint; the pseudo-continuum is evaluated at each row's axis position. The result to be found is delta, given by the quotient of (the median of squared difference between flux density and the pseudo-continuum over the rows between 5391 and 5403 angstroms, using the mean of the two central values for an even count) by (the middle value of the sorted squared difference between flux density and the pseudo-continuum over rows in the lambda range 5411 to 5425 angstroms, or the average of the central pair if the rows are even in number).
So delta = 0.1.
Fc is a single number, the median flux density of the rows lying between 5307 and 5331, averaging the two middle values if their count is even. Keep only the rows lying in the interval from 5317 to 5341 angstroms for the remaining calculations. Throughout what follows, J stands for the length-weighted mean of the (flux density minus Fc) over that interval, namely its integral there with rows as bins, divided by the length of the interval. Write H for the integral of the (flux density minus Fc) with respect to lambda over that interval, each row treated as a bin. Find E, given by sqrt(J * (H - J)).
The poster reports 0.76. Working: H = -3.8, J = -0.16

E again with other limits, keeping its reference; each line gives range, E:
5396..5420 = 0.63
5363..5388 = 0.59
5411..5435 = 0.25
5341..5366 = 0.71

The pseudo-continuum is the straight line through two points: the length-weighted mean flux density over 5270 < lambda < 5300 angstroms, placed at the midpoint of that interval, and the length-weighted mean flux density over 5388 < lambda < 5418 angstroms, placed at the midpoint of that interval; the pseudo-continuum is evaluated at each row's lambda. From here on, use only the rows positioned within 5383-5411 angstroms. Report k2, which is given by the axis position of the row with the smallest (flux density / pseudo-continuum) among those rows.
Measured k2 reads 5409.26 angstroms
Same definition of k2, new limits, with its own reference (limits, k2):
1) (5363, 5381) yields 5372.03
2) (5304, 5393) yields 5337.50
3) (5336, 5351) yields 5337.50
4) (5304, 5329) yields 5327.68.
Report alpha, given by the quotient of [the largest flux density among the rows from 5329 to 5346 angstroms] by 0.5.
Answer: 6.8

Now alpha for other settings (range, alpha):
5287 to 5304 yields 7.5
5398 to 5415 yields 7.7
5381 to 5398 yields 7.1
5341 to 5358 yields 7.7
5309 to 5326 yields 7.9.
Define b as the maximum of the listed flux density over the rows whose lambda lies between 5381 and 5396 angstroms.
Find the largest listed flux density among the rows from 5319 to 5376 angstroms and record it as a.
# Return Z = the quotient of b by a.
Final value 0.87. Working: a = 4.075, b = 3.557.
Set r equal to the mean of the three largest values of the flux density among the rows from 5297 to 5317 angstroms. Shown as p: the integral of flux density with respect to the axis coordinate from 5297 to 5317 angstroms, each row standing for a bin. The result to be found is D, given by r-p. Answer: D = -62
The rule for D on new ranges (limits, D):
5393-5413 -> -58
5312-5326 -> -46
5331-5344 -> -36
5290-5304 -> -39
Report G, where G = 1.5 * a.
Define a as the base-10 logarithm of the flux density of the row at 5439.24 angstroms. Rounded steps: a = 0.50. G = 0.752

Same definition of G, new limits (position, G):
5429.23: 0.712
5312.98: 0.891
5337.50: 0.651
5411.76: 0.751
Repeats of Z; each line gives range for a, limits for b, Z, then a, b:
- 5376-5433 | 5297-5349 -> 1.02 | 3.86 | 3.927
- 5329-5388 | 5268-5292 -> 0.92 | 4.075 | 3.733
